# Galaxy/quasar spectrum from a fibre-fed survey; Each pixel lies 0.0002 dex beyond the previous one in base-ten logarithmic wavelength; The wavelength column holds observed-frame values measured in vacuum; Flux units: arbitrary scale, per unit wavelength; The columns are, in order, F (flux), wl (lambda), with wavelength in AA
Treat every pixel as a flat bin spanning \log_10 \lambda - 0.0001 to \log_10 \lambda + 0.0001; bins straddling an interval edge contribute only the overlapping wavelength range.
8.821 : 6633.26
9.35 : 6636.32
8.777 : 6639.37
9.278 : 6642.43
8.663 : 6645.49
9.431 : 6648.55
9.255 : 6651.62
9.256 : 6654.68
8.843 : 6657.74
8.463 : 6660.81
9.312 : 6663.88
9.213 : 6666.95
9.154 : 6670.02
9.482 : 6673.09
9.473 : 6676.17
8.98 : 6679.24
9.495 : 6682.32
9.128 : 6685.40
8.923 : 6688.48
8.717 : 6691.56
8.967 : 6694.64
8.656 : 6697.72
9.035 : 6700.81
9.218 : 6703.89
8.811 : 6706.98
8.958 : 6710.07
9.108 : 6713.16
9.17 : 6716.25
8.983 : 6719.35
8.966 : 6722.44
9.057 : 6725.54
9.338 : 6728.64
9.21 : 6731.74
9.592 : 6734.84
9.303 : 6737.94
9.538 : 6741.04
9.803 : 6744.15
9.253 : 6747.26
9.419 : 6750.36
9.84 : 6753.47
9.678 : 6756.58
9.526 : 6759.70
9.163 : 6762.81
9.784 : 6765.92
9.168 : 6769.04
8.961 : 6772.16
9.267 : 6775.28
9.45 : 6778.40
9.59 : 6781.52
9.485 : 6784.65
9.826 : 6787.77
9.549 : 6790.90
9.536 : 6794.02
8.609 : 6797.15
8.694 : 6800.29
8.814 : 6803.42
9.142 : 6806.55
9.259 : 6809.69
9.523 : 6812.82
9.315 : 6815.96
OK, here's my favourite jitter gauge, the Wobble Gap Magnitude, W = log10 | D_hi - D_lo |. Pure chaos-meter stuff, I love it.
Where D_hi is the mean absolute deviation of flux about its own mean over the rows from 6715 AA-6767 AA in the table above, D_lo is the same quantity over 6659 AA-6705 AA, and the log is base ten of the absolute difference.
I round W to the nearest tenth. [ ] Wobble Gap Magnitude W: -3.1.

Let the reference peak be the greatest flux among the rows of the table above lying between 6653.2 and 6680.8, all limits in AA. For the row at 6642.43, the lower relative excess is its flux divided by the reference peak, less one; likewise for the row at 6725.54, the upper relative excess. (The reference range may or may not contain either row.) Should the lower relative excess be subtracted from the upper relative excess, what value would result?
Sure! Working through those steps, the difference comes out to -0.023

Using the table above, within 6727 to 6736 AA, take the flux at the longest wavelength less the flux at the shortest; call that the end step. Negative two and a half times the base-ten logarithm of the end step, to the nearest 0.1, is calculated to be 1.5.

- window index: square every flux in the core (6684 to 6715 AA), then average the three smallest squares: 76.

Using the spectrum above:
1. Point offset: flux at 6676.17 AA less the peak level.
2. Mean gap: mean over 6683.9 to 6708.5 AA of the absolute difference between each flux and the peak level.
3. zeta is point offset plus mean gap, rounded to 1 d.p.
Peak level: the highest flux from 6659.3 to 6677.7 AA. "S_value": 0.5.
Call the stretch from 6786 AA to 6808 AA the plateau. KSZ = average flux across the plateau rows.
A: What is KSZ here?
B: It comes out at 9.17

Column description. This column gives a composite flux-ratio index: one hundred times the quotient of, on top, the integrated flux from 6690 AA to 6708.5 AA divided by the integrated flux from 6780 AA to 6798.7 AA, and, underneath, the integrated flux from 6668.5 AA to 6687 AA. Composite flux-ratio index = 0.54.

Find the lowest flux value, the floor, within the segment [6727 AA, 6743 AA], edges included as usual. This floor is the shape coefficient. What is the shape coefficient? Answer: 9.21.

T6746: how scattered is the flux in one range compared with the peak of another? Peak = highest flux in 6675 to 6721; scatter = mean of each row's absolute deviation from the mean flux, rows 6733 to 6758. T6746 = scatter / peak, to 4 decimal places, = 0.0184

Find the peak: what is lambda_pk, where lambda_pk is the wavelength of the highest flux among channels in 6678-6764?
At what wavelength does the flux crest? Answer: 6753.47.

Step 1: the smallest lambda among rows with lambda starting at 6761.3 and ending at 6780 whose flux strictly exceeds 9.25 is 6765.92 AA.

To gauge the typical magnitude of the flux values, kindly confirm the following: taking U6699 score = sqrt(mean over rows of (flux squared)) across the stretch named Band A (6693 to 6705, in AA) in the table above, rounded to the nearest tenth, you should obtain 9.0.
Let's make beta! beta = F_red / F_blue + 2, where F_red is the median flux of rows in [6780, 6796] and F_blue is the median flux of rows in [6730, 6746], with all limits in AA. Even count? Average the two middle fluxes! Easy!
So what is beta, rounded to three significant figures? 3.00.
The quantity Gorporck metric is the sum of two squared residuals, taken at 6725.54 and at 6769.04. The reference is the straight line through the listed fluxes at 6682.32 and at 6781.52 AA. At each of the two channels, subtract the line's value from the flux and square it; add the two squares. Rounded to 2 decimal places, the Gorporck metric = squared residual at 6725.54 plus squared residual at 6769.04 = 0.40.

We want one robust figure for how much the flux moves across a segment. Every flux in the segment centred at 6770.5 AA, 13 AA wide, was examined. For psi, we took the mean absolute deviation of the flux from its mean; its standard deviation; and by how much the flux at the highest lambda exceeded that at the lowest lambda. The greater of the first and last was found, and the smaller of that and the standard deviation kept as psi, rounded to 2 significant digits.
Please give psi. 0.24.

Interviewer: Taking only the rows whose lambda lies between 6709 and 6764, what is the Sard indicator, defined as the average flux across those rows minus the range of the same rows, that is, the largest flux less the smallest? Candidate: 8.45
